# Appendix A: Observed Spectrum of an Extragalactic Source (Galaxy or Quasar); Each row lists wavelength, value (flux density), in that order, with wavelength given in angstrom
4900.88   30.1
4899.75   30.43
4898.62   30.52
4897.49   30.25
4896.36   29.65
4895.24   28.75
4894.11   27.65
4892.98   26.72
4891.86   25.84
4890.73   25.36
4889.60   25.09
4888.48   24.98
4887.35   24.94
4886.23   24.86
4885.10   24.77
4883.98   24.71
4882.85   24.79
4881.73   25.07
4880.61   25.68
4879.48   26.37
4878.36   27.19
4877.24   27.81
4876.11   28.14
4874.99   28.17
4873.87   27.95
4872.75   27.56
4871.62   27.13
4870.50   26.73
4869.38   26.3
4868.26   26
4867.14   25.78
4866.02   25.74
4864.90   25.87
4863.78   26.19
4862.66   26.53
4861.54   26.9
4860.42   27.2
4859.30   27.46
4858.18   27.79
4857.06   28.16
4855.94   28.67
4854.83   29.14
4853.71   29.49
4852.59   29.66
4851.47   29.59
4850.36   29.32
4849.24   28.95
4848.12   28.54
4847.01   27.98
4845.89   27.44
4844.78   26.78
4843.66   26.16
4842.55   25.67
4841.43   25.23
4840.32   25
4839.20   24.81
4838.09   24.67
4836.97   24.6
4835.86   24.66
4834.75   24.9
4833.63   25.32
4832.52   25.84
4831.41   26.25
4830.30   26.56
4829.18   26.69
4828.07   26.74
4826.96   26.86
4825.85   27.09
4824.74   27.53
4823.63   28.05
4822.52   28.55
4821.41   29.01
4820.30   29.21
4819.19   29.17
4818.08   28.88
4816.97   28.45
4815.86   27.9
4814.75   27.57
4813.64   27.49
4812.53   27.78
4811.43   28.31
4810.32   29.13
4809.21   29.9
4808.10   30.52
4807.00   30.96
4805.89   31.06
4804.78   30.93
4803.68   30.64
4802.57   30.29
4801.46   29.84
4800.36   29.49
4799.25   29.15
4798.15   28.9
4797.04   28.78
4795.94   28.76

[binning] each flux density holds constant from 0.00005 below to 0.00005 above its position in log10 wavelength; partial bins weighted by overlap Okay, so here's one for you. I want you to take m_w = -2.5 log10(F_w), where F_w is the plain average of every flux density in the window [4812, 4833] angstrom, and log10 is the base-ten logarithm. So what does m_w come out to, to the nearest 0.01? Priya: -3.60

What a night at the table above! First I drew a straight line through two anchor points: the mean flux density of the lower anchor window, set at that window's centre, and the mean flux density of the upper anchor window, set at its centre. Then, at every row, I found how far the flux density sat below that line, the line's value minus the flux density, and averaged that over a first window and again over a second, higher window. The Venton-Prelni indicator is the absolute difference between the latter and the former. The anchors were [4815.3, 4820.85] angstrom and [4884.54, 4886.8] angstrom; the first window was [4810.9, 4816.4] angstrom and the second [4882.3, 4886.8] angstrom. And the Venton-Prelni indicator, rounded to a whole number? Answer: 1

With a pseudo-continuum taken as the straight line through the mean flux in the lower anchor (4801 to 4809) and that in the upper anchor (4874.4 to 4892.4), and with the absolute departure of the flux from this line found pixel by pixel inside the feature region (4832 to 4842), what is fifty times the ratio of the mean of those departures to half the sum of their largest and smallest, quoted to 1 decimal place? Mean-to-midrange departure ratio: 51.1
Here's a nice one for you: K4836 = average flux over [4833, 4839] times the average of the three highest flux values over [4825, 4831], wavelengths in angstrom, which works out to 668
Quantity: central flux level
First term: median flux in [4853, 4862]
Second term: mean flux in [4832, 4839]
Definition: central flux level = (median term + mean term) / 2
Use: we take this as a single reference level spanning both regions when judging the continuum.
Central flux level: 26.5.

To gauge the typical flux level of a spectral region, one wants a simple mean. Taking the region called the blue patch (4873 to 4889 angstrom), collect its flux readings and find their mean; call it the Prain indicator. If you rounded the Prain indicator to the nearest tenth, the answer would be 26.1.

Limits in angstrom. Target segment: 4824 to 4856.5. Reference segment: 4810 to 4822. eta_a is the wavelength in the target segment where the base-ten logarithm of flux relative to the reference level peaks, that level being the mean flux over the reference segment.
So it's 4852.59 angstrom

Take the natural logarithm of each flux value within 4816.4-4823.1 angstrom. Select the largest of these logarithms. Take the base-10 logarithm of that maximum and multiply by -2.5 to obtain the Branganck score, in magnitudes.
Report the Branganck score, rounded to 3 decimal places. -1.321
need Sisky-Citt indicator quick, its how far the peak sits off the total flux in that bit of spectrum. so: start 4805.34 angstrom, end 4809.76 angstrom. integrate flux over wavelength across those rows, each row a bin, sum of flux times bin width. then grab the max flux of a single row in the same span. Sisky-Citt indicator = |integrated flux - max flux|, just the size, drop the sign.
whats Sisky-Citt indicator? 104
